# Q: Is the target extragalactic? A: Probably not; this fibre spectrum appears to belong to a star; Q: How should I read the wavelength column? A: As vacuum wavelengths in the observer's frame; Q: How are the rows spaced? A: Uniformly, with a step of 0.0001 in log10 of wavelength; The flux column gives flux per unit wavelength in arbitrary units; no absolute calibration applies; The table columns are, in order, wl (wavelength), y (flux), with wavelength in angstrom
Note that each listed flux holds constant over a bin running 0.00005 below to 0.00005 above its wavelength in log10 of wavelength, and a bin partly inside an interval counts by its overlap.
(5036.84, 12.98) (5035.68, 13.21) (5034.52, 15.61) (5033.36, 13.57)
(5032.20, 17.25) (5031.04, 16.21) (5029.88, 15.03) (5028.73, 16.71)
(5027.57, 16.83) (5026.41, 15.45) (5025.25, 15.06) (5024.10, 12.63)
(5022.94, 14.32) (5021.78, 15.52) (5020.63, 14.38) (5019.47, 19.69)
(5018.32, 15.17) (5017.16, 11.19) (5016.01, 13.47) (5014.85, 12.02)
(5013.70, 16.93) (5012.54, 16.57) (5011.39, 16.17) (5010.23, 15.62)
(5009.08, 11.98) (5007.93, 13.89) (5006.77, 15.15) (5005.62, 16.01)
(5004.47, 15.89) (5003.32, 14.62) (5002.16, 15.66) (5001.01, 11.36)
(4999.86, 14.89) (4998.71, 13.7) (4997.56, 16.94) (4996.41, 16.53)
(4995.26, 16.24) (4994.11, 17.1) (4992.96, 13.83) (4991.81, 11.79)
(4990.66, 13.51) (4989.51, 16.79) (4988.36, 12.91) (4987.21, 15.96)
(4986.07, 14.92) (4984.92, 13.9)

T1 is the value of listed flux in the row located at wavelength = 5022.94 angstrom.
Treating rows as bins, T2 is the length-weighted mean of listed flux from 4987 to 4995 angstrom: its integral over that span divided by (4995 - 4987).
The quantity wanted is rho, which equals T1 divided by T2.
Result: 0.98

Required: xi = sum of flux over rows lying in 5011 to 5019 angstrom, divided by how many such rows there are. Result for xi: 14.5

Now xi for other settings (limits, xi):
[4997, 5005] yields 14.7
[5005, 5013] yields 15.1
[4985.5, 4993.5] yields 14.2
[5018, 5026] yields 15.3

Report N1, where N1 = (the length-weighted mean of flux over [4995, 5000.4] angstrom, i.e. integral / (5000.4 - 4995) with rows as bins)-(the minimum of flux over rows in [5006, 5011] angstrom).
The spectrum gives 4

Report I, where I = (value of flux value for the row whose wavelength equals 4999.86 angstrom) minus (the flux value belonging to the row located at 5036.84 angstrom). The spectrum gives 2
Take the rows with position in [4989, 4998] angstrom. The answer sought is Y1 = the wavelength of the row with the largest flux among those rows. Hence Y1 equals 4994.11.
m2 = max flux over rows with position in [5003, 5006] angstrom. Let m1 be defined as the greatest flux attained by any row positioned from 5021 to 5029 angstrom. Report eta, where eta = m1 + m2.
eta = 32.8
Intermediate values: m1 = 16.83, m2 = 16.01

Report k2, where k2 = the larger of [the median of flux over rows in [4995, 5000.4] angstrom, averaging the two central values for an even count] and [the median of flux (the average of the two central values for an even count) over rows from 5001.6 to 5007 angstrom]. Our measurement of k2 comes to 16.2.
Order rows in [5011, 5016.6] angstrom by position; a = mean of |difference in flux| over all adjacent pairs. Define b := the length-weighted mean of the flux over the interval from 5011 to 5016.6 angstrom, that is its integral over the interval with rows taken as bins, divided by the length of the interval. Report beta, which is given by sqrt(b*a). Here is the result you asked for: 5.17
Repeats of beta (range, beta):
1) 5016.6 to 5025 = 6.62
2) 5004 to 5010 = 3.90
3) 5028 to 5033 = 4.59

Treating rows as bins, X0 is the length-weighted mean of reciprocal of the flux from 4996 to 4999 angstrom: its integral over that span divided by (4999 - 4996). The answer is 0.064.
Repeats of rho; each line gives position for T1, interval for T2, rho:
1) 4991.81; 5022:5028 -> 0.79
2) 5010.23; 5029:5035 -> 1.00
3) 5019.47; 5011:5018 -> 1.37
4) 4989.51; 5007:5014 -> 1.11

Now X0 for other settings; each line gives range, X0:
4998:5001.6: 0.075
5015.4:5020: 0.070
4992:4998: 0.064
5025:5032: 0.063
